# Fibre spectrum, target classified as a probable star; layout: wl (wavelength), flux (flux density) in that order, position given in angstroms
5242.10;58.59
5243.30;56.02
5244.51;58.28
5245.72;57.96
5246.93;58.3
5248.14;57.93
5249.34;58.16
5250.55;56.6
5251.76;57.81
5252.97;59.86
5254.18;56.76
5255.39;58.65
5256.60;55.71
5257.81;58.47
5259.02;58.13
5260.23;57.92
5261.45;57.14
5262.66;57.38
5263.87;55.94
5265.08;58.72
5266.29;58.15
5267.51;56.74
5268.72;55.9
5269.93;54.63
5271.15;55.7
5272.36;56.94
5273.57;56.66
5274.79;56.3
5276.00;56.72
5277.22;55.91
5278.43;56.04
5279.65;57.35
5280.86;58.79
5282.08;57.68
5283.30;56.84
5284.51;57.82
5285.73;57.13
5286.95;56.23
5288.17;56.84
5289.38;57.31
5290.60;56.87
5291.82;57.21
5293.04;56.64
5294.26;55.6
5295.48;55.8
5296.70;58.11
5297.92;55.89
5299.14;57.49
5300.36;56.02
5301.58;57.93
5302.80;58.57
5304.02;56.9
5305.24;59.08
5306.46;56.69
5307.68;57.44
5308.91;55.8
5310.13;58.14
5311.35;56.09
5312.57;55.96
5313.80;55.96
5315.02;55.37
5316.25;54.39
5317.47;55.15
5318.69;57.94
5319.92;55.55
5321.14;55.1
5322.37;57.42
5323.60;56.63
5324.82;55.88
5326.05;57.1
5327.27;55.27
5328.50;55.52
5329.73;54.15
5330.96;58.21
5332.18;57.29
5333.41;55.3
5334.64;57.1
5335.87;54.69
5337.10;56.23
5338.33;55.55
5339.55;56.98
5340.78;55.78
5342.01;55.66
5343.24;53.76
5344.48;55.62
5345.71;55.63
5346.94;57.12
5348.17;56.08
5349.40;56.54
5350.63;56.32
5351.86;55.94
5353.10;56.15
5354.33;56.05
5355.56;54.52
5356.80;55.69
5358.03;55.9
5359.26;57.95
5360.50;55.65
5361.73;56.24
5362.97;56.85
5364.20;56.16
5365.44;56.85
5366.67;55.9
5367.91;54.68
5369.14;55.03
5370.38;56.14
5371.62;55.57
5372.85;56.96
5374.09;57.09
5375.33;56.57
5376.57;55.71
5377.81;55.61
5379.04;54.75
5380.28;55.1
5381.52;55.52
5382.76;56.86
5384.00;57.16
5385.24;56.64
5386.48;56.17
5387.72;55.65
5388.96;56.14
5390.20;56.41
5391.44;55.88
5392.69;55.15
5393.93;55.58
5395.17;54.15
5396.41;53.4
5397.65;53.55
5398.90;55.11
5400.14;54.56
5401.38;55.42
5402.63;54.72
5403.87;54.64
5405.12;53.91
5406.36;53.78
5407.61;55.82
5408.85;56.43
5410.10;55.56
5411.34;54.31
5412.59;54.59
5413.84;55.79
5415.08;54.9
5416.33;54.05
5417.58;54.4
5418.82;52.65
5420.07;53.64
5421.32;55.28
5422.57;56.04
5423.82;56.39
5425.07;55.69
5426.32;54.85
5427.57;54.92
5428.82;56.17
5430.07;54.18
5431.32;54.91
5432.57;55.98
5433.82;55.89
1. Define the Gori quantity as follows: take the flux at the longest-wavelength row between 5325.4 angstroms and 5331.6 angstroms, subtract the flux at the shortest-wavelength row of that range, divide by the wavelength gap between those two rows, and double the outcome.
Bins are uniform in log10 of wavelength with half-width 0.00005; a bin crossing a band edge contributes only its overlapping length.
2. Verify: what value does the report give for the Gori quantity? 0.45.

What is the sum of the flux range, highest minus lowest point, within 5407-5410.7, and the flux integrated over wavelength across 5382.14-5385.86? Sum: 212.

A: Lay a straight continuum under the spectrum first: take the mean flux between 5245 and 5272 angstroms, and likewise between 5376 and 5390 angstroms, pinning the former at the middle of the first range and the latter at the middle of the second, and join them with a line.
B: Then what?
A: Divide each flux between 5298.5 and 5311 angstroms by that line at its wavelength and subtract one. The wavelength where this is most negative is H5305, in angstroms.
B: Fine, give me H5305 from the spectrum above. 5308.91 angstroms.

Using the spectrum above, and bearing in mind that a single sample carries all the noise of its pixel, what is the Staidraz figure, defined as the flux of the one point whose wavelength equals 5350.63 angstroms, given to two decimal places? 56.32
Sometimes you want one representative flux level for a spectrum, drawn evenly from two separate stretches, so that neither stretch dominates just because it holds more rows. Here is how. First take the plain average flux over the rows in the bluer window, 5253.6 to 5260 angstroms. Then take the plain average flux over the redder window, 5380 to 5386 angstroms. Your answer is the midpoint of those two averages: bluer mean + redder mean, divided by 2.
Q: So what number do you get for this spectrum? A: 56.9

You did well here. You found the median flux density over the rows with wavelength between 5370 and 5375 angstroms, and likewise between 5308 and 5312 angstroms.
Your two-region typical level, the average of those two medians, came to 56.3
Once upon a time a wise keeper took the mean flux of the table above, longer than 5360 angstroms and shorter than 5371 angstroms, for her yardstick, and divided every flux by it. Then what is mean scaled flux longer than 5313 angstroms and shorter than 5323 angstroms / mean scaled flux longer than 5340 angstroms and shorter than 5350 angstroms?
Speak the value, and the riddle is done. 1.00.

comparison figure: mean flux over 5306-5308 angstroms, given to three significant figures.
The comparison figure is 57.1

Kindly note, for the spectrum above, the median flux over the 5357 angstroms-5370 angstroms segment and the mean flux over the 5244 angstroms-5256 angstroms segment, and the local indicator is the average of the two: 57.0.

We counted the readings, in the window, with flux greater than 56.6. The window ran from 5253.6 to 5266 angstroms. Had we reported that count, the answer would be 8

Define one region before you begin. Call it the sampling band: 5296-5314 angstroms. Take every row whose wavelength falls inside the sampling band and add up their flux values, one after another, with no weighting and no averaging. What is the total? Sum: 856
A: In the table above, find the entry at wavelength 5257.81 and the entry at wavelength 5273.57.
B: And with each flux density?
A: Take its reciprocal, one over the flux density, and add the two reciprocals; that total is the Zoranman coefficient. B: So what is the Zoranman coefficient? 0.0348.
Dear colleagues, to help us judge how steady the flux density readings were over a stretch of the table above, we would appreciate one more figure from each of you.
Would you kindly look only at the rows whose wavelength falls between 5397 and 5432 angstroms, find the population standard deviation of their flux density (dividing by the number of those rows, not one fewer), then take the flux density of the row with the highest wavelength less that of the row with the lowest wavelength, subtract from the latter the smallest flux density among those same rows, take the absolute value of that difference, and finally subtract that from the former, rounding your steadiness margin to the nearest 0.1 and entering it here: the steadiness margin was -50.4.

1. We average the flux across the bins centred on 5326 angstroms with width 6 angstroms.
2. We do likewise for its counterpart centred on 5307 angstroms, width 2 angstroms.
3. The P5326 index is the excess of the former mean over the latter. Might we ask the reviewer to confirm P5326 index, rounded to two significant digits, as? -1.0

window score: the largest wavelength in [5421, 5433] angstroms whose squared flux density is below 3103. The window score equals 5431.32 angstroms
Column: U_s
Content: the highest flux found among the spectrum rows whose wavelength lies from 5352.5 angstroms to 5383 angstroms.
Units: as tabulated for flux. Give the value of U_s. 57.95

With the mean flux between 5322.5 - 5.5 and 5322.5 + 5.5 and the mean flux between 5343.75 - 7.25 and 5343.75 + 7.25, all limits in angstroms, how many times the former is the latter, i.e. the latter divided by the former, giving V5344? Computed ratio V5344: 0.99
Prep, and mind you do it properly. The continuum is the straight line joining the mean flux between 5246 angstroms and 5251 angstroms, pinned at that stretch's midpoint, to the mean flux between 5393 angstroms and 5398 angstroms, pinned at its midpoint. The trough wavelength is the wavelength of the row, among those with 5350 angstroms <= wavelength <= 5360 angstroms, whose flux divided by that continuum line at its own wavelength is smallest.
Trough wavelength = 5355.56 angstroms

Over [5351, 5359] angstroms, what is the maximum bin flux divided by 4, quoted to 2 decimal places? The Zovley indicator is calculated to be 14.04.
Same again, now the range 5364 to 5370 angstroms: 14.21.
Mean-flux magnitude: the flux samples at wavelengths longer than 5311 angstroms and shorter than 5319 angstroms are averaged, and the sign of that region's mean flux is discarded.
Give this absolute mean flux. 55.8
